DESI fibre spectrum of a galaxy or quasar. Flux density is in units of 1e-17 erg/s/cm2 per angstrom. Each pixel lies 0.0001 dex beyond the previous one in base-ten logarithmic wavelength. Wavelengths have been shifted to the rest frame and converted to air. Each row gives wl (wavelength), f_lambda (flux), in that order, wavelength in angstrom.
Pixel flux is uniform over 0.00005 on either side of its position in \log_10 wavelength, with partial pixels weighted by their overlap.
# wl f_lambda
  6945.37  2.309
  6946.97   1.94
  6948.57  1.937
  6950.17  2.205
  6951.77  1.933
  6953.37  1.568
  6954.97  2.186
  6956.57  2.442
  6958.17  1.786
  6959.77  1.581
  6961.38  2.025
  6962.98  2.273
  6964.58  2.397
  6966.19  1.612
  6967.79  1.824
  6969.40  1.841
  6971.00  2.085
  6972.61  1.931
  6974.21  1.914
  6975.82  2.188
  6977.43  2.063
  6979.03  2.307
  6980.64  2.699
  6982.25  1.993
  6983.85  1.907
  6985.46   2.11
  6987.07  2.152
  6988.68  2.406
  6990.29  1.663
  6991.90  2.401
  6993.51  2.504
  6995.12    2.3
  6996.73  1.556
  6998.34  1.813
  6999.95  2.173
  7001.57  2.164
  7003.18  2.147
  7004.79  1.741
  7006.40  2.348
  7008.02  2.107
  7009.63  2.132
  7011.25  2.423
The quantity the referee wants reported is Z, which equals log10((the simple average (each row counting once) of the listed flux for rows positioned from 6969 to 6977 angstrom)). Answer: 0.30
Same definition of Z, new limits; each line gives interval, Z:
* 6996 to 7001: 0.27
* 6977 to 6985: 0.34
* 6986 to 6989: 0.36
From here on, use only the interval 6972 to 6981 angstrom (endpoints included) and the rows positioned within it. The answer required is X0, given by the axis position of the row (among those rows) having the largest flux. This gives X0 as 6980.64 angstrom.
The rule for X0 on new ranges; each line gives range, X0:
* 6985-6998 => 6993.51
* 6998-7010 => 7006.40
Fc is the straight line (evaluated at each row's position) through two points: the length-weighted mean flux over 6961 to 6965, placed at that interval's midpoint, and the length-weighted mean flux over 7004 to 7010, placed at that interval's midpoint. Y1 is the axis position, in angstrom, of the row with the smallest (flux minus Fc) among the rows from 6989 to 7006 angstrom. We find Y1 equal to 6996.73 angstrom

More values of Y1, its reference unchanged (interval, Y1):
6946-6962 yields 6953.37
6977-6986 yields 6983.85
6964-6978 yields 6966.19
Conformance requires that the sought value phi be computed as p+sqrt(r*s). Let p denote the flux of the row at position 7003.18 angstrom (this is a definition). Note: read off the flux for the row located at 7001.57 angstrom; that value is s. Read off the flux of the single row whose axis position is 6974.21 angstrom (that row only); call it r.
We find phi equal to 4.18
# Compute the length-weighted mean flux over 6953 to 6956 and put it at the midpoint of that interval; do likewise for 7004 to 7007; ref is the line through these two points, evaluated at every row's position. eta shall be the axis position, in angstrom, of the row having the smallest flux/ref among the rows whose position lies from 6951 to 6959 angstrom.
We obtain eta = 6953.37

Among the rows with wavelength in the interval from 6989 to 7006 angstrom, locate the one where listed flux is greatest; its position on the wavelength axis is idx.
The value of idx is 6993.51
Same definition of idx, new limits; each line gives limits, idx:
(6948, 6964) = 6956.57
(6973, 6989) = 6980.64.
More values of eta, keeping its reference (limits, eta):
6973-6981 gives 6974.21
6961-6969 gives 6966.19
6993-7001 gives 6996.73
